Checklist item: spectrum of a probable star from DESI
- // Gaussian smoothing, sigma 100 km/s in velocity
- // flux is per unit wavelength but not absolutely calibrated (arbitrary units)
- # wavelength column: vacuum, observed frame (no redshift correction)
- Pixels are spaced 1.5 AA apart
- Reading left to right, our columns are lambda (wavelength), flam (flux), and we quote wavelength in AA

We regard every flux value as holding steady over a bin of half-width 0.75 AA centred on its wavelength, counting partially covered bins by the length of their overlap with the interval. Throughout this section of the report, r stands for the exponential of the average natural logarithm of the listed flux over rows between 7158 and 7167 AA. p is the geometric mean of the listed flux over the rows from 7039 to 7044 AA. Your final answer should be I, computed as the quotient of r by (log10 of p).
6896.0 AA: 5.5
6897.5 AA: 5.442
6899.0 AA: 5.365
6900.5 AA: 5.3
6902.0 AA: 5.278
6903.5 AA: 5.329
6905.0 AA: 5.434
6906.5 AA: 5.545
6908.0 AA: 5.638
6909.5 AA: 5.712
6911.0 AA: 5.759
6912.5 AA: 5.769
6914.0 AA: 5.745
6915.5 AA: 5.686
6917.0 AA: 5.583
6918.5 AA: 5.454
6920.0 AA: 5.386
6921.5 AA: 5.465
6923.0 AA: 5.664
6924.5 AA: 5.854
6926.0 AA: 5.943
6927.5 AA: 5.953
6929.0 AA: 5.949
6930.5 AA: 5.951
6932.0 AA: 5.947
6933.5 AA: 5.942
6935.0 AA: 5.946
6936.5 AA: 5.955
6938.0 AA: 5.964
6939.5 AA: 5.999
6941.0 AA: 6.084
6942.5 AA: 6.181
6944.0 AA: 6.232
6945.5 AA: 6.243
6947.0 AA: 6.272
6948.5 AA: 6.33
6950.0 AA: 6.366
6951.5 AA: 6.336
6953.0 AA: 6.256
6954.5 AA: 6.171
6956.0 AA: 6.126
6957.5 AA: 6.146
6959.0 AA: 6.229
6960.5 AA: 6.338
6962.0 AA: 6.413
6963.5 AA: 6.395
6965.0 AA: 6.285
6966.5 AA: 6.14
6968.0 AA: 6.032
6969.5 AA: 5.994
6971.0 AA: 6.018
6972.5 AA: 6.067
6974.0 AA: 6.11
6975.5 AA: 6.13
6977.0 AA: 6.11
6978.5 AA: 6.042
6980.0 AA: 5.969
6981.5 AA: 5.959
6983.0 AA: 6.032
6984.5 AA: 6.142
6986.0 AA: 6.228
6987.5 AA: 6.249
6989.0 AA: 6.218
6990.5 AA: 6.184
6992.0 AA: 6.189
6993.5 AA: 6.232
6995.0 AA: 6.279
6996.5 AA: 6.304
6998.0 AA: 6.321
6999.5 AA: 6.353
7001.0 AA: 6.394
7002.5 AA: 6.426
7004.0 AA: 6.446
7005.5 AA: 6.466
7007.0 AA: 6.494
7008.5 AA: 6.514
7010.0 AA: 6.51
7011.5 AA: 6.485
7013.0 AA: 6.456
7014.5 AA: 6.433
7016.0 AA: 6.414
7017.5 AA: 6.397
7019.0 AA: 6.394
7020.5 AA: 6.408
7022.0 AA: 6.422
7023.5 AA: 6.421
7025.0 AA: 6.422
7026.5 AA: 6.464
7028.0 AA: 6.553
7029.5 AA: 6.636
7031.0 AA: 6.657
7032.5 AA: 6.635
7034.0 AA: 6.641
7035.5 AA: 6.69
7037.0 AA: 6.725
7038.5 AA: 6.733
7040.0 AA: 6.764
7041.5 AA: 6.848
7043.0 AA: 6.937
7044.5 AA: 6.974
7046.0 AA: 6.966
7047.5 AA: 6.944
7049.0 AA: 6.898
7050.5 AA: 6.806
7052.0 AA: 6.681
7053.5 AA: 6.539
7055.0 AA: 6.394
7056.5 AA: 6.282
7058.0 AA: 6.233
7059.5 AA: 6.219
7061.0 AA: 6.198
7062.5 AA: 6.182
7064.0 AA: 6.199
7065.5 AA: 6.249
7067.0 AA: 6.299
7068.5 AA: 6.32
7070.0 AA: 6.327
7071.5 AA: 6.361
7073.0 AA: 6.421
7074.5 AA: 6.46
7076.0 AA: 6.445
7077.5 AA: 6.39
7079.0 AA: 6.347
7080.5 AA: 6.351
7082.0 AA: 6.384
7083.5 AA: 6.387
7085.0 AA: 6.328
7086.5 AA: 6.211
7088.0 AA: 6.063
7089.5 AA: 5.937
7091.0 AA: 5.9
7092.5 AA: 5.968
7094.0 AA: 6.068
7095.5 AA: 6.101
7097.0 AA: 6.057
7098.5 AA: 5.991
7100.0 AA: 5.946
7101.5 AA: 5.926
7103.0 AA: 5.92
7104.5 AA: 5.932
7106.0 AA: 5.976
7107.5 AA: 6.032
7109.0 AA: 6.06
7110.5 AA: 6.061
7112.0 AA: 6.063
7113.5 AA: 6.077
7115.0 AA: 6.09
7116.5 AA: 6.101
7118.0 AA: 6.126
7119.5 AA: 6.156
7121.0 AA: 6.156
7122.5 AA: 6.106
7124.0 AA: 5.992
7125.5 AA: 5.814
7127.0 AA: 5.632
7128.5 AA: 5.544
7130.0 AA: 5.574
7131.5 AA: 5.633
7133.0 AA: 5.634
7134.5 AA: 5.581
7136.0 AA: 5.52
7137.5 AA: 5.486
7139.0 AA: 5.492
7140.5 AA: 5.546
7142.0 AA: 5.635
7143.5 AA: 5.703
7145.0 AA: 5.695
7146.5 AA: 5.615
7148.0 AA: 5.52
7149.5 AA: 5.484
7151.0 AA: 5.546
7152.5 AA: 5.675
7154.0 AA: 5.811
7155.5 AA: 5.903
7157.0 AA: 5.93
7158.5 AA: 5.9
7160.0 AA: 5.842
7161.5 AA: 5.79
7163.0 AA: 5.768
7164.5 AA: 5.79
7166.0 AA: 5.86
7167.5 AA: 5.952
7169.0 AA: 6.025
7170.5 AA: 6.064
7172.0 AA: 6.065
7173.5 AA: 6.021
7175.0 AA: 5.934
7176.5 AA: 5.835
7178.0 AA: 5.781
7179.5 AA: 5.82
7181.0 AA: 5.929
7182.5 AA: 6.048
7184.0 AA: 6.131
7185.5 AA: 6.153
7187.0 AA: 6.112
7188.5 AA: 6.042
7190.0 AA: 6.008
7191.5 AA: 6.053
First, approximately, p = 6.8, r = 5.8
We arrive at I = 6.97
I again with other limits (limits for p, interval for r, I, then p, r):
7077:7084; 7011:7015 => 8.03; 6.4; 6.5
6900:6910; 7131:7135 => 7.62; 5.5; 5.6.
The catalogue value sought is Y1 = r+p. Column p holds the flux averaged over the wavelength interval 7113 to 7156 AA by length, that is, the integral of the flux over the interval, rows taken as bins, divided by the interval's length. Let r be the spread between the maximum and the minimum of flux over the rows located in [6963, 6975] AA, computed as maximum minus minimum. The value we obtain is 6.2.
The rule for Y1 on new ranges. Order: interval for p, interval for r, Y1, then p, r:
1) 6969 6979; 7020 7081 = 6.9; 6.07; 0.79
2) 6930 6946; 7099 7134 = 6.7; 6.04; 0.61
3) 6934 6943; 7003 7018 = 6.1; 6.01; 0.12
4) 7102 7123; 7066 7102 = 6.6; 6.06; 0.56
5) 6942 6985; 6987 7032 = 6.6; 6.17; 0.47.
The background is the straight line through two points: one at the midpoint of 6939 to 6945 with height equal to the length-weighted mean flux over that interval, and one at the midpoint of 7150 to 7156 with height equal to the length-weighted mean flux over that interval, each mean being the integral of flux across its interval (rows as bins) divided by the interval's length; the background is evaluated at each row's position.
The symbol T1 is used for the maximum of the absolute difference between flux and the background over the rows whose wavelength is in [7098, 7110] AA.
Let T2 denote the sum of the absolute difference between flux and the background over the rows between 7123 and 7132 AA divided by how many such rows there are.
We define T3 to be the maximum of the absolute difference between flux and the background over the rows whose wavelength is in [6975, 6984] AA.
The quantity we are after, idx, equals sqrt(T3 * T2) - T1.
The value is -0.13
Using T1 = 0.26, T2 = 0.16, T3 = 0.10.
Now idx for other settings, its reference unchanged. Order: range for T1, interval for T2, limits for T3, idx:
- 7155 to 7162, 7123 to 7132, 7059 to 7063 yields 0.00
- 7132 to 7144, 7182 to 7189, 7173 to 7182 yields 0.13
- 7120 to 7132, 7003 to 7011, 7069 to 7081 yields 0.16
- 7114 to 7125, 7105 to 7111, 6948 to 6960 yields -0.14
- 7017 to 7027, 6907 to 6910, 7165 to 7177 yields -0.05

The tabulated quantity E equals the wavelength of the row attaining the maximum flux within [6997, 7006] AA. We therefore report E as 7005.5 AA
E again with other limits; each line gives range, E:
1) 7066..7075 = 7074.5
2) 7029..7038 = 7037.0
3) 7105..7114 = 7113.5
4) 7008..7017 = 7008.5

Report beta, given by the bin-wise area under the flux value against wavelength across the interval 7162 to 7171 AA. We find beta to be 53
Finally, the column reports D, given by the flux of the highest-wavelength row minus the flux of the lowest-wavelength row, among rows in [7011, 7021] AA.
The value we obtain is -0.077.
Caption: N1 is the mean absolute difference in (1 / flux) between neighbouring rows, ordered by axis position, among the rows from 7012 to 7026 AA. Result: 0.0003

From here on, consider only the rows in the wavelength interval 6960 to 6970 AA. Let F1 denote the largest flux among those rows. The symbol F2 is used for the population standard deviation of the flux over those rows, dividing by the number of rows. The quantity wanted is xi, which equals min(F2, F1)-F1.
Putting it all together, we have -6.25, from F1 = 6.413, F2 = 0.16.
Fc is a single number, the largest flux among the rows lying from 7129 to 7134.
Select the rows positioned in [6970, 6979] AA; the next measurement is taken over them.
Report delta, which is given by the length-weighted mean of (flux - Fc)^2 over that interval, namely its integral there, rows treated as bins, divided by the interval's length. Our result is 0.20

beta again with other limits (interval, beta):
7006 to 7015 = 58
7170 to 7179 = 53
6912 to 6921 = 50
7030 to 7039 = 60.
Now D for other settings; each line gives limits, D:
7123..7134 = -0.358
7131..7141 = -0.087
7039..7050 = 0.134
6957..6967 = -0.006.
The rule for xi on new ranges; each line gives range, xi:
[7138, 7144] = -5.62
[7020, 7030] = -6.56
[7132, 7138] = -5.58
